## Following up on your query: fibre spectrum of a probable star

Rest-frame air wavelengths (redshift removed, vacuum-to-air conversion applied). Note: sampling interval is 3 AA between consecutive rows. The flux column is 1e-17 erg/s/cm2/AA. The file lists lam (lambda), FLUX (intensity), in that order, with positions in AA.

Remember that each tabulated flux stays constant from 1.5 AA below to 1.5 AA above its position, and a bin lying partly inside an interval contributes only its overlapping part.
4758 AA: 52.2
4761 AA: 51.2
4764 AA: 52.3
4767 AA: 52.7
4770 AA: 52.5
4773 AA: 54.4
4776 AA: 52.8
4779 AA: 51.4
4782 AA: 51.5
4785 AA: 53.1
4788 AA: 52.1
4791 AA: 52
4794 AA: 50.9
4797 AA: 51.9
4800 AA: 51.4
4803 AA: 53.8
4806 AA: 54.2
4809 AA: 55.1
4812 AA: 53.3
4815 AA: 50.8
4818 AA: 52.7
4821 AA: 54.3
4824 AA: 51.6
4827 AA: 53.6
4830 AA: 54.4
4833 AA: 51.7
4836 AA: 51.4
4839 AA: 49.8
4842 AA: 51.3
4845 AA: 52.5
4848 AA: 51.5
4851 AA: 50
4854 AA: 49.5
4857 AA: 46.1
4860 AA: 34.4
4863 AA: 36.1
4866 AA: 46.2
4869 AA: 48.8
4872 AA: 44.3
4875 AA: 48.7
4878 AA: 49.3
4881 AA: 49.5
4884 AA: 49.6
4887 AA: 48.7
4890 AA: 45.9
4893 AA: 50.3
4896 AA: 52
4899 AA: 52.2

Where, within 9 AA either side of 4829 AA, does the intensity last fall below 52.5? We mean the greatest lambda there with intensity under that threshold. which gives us 4836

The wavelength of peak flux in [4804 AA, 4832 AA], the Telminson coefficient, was 4809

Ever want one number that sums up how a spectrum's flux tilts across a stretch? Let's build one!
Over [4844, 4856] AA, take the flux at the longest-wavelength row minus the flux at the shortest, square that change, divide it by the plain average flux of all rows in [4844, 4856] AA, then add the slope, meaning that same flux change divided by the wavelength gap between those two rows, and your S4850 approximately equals -0.16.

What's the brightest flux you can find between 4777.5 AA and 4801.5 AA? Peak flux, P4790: 53.1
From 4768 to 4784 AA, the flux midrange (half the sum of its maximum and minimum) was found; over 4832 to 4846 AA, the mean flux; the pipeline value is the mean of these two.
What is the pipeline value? 52.1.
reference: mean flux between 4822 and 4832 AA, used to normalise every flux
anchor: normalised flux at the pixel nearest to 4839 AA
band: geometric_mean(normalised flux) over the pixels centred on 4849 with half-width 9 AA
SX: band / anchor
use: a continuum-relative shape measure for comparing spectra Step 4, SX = 1.01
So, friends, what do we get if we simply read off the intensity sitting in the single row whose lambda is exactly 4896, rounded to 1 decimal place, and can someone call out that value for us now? 52.0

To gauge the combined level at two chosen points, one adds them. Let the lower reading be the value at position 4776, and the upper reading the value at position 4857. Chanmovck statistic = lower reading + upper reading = 99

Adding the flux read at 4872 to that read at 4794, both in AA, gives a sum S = 95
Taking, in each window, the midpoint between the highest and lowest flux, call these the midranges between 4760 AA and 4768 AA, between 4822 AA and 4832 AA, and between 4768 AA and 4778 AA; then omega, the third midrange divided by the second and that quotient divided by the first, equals 0.0194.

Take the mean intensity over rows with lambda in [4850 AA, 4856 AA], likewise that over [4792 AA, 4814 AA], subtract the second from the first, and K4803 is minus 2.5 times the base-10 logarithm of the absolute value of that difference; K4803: -1.3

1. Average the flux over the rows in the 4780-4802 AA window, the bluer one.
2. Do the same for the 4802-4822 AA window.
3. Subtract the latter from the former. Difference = -1.6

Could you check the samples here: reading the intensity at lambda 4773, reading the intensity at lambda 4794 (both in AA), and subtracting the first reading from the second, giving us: -3.5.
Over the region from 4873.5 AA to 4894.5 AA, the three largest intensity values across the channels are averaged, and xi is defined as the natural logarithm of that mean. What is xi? 3.91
